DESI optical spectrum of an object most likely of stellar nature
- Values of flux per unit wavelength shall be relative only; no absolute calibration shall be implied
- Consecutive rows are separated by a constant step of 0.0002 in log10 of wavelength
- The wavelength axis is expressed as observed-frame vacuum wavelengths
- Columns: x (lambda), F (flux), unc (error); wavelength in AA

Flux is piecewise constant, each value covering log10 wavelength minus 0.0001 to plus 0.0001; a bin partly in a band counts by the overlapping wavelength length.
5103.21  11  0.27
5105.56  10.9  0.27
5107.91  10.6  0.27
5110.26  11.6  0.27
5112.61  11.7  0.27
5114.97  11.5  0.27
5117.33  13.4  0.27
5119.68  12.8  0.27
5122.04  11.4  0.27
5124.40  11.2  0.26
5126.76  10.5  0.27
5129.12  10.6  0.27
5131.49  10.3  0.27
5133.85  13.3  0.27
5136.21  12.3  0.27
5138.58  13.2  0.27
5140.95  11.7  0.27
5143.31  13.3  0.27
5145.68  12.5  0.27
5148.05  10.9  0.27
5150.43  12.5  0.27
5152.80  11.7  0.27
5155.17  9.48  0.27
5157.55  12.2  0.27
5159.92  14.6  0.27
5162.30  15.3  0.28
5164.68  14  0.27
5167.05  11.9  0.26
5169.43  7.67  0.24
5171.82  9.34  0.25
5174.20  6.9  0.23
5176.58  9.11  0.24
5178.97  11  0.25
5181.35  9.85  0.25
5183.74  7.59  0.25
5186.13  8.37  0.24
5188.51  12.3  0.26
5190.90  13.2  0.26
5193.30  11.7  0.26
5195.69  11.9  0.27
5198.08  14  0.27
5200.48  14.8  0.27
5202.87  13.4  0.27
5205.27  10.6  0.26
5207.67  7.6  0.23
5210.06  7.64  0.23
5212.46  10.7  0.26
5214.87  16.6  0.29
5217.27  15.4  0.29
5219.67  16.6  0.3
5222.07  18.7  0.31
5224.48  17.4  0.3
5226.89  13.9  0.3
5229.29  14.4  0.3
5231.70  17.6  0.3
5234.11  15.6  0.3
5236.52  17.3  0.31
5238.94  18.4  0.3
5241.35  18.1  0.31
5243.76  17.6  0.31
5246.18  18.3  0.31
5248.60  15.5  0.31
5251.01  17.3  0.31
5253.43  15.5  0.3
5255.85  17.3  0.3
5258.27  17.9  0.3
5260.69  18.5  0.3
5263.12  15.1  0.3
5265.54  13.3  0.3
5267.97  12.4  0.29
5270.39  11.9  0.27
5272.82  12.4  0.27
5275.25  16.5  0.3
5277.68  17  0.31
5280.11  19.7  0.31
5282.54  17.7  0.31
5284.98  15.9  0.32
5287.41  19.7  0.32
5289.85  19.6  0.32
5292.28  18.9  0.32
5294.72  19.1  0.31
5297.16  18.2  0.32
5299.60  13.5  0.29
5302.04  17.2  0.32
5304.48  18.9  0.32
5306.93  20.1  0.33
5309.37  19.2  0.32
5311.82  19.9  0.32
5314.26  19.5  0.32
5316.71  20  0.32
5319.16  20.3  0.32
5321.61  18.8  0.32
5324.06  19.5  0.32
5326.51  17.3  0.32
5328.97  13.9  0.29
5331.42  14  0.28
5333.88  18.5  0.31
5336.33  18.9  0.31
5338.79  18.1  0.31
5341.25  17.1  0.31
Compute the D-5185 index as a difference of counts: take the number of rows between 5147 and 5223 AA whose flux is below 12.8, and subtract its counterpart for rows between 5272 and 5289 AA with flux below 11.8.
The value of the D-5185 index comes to 21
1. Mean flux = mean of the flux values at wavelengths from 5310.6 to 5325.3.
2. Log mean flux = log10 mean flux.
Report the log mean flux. 1.294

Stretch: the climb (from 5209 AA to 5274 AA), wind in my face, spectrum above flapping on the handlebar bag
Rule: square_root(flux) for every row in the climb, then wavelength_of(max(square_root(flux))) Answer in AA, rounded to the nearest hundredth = 5222.07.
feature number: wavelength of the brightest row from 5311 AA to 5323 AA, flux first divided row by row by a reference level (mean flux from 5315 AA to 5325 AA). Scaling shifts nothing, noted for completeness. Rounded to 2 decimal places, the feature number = 5319.16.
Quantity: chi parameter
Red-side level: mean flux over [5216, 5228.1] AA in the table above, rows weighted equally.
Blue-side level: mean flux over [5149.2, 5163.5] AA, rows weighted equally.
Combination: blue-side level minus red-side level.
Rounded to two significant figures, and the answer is -3.8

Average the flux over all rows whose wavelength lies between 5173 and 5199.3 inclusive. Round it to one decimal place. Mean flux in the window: 10.5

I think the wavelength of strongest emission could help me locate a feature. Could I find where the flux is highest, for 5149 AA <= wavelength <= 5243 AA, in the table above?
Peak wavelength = 5222.07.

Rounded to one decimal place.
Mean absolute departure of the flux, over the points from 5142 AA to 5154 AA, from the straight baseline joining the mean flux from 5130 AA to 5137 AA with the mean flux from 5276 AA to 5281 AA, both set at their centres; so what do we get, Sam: 0.8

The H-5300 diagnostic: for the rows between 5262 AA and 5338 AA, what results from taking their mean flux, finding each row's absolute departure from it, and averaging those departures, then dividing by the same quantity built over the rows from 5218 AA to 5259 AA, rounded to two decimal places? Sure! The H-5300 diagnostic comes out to 1.92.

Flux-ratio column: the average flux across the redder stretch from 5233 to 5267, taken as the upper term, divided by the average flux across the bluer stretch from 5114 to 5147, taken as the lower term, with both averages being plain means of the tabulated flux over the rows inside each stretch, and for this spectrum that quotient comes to 1.4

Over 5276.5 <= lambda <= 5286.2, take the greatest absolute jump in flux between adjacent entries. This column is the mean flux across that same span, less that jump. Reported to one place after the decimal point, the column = 14.9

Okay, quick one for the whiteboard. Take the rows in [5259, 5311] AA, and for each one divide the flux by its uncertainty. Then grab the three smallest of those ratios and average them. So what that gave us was 44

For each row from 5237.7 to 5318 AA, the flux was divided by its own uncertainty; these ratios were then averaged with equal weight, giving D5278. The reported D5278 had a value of 55.9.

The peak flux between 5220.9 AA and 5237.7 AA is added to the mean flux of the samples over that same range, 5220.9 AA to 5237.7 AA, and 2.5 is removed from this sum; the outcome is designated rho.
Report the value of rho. 33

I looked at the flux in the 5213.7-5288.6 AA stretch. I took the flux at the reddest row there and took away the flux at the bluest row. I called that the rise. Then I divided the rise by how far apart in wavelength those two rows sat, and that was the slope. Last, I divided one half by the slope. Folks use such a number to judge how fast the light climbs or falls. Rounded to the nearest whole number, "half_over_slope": 12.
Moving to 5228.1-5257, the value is 5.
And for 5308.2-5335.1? -18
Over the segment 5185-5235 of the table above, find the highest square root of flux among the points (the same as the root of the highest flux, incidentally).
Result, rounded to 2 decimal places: 4.32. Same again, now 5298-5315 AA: 4.48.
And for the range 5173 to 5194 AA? 3.63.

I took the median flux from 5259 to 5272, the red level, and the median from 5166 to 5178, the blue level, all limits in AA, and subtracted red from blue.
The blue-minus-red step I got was -4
